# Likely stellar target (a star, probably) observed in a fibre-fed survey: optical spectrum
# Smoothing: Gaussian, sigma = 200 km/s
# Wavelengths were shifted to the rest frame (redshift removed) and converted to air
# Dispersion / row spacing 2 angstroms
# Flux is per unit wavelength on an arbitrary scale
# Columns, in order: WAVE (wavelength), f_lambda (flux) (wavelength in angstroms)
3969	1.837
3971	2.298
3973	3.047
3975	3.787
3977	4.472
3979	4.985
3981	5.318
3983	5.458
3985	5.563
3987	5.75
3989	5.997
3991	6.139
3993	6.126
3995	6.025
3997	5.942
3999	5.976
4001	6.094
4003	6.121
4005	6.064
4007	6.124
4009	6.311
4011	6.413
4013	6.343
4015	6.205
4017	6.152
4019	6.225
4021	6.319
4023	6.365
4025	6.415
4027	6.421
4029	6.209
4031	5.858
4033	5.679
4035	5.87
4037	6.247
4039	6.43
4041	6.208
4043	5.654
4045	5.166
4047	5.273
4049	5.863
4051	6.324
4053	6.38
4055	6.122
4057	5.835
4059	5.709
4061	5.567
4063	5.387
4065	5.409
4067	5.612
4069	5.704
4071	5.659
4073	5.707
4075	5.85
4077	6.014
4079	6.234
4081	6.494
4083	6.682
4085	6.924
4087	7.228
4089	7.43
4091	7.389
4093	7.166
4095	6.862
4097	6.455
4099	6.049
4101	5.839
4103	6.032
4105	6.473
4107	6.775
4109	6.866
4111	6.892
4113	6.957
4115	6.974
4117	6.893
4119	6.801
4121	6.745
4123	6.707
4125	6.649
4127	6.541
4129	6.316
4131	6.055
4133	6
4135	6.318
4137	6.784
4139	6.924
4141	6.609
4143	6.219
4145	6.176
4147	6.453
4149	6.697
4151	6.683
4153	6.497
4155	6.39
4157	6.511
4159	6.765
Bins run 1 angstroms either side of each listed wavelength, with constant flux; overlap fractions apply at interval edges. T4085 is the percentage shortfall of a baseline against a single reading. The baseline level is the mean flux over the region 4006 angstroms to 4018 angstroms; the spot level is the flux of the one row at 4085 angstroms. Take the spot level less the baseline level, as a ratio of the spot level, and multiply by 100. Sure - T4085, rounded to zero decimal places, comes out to 10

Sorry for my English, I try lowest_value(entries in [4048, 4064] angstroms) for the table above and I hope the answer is 5.387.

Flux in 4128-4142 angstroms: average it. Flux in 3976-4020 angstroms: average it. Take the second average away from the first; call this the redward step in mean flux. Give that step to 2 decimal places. 0.53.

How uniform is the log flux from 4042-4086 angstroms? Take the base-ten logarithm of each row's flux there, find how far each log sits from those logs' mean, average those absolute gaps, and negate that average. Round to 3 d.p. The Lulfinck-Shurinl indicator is -0.027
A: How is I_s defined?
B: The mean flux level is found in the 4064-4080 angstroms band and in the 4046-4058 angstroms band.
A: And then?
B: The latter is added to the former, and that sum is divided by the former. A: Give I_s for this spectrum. 2.03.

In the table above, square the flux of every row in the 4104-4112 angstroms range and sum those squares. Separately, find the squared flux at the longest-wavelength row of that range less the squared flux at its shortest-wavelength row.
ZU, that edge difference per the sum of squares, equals 0.03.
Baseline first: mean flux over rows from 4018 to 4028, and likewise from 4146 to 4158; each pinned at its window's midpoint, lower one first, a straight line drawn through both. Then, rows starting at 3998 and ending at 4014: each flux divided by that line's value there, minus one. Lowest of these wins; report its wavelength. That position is 3999 angstroms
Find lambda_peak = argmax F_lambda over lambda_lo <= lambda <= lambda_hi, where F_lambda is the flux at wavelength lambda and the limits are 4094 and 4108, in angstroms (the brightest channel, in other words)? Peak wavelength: 4095 angstroms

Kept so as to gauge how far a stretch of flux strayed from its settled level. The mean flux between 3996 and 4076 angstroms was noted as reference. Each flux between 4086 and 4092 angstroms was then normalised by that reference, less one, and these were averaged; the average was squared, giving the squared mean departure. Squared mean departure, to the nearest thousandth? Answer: 0.052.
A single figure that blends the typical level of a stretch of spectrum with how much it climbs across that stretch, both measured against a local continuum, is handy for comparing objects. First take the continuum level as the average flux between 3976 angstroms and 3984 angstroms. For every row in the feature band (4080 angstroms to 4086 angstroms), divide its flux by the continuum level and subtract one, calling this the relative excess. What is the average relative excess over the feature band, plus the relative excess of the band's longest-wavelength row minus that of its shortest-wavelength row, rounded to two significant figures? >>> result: 0.41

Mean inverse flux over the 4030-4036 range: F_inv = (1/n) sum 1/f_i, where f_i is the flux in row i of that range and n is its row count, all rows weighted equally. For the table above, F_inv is 0.172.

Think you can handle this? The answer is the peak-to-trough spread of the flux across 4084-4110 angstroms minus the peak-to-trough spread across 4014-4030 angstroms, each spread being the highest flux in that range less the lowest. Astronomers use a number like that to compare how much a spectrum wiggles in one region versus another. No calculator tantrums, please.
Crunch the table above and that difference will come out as 1.3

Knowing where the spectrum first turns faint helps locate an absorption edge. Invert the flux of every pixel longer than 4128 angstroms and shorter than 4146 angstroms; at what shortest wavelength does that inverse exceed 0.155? 4129 angstroms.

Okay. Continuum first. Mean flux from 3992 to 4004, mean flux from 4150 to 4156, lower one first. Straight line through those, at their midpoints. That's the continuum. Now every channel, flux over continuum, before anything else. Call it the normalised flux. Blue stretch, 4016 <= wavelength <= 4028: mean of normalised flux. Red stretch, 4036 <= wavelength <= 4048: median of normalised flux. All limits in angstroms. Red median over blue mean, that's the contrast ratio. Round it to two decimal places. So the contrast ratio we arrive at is 0.93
